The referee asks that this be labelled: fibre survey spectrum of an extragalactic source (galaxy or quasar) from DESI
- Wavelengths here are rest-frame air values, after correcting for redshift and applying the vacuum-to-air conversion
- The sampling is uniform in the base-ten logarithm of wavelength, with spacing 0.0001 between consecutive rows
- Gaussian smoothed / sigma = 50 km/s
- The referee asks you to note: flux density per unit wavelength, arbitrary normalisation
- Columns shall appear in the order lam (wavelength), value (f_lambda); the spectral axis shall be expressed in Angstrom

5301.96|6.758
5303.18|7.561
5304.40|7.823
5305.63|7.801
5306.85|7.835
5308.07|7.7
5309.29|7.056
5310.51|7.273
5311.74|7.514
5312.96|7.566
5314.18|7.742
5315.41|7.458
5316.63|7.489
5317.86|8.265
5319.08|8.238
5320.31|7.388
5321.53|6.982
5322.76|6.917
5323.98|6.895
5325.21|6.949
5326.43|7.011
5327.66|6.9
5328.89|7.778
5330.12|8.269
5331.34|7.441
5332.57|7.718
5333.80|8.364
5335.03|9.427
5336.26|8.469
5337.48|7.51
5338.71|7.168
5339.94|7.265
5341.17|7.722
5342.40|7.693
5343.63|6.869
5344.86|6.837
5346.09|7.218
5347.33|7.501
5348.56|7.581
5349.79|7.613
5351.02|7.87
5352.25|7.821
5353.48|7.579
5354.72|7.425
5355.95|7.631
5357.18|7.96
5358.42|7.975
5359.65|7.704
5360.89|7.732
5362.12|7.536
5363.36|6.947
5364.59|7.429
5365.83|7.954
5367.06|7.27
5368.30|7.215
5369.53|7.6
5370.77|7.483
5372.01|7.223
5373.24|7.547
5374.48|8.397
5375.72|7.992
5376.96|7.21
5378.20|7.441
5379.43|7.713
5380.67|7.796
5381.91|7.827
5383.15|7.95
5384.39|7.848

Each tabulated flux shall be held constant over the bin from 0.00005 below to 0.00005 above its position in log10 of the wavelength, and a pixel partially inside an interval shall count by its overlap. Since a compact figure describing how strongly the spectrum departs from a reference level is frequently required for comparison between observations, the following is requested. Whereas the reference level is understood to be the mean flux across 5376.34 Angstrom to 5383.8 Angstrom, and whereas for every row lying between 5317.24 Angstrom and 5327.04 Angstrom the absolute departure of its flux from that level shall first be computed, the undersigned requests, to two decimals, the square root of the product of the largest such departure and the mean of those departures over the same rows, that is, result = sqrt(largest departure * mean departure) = 0.69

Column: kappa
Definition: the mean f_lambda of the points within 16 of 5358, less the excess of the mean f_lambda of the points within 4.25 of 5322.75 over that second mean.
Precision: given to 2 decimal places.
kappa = 7.82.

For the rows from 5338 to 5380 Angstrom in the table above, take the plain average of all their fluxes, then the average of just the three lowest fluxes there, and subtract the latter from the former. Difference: 0.6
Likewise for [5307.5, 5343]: 0.7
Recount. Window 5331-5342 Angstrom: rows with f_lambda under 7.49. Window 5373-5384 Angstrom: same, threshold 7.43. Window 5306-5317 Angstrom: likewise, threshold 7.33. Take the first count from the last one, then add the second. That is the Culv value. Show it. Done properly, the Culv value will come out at 0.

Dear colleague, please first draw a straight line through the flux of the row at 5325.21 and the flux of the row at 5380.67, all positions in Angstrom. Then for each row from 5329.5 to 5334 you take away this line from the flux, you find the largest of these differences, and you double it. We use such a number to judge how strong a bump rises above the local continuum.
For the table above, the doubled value 2.6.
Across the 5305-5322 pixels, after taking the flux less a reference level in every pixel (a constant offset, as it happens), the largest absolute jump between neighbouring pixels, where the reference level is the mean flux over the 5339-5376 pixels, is 0.85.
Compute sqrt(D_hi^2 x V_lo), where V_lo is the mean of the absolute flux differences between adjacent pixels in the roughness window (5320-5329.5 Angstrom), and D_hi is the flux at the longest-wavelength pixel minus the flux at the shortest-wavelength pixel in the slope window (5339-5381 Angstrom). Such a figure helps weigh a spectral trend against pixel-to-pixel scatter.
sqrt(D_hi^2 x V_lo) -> 0.25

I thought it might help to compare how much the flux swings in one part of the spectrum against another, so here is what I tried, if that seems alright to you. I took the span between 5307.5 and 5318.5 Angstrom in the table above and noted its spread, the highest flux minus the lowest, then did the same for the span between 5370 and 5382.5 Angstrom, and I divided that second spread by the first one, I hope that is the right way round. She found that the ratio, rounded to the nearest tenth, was 1.0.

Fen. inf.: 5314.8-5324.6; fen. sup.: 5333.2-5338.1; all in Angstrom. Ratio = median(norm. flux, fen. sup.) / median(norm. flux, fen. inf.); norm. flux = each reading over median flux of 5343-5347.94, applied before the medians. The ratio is 1.13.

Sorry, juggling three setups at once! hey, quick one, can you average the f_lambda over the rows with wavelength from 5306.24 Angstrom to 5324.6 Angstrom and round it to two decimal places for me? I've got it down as 7.49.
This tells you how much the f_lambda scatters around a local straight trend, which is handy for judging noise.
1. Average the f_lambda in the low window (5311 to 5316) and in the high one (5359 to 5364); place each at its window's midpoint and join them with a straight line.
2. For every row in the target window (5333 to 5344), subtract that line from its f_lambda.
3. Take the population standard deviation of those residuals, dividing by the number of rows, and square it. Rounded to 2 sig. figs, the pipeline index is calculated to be 0.56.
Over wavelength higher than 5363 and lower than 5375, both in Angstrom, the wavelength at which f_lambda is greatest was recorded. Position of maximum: 5374.48 Angstrom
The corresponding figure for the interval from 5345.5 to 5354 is 5351.02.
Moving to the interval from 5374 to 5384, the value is 5374.48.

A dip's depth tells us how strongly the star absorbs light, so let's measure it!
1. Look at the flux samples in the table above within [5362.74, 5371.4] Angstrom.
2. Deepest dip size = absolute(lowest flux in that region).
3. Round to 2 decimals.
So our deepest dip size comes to 6.95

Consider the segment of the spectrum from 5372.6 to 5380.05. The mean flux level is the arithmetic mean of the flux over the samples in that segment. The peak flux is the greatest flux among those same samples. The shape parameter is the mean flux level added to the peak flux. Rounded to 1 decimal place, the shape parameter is 16.1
